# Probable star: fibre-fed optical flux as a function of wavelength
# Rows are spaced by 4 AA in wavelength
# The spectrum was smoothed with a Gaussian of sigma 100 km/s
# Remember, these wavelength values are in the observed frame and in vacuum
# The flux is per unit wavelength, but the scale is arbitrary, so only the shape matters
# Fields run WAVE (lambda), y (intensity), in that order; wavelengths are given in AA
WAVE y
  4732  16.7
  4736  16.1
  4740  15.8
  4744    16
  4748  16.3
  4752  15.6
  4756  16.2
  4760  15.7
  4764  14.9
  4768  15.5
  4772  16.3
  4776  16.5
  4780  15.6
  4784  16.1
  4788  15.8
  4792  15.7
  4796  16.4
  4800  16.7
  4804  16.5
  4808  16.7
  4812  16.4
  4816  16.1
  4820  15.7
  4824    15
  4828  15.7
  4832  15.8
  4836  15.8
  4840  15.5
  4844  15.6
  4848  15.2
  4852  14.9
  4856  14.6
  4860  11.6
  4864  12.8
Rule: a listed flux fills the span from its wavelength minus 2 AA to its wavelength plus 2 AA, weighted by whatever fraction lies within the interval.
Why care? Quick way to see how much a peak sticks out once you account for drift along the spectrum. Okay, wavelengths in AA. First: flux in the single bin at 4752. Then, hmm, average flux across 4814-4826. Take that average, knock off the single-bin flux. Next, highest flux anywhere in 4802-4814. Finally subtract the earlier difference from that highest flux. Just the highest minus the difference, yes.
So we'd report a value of 16.7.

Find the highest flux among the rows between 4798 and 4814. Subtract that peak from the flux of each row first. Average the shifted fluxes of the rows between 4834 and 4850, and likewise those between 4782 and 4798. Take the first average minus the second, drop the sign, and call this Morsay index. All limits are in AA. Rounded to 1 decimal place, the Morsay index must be 0.5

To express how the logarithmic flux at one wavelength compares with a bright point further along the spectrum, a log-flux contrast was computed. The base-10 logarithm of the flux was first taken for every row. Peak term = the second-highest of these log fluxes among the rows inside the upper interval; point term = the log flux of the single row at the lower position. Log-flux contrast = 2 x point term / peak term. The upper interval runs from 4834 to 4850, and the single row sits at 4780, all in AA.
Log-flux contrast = 2.00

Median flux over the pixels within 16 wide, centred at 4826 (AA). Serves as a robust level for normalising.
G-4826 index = 15.70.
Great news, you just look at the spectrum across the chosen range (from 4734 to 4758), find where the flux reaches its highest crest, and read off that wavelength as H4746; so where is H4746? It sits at 4748 AA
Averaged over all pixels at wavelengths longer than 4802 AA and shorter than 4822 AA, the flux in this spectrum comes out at 16.3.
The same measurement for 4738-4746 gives 15.9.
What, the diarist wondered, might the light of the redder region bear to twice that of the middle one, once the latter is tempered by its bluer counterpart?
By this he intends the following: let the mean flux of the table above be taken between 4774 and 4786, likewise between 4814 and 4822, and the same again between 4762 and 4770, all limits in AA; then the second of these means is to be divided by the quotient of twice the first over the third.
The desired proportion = 7.52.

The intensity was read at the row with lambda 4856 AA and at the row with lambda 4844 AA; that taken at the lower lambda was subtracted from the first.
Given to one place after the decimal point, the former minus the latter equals -1.0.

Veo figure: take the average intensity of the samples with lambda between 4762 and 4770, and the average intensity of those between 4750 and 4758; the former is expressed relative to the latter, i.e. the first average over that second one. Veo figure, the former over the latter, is 0.96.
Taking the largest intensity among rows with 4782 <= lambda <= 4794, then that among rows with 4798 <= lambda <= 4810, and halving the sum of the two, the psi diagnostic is 16.4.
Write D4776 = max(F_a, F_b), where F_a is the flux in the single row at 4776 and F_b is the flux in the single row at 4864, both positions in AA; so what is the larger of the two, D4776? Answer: 16.5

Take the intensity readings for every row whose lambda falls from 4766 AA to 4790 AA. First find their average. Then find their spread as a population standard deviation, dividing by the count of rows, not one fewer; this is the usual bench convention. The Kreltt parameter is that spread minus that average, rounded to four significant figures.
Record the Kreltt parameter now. -15.60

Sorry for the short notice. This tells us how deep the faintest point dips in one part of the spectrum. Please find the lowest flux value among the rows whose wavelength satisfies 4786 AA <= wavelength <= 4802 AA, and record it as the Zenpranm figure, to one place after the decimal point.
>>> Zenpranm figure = 15.7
